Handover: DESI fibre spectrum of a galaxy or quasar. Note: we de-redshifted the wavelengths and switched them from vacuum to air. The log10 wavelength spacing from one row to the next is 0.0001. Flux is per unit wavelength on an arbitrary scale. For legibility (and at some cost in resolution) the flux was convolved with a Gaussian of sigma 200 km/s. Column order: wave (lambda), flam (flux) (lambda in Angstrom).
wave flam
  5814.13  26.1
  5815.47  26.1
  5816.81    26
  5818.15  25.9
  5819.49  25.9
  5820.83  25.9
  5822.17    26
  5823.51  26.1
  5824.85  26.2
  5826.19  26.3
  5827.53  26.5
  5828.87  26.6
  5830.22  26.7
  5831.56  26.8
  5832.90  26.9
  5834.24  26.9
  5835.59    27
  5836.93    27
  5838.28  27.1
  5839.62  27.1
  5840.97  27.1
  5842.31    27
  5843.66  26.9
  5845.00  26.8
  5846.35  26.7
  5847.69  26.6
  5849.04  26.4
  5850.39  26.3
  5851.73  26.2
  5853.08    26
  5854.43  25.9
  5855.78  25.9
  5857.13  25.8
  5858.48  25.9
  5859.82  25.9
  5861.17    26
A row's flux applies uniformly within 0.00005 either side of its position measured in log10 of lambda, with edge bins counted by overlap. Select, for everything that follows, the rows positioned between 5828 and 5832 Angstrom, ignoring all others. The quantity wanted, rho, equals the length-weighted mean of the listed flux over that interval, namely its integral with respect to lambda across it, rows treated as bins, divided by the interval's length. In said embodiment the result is 26.7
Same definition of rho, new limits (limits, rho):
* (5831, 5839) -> 27.0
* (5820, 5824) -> 26.0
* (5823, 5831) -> 26.4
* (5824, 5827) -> 26.3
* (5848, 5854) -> 26.2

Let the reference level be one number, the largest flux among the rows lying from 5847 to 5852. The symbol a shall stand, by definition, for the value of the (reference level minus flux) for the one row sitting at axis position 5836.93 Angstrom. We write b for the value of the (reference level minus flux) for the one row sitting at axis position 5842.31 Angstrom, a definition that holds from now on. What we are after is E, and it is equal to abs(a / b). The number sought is 1.0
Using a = -0.4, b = -0.4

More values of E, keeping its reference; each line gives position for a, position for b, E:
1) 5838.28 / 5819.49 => 0.7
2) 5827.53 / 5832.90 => 0.3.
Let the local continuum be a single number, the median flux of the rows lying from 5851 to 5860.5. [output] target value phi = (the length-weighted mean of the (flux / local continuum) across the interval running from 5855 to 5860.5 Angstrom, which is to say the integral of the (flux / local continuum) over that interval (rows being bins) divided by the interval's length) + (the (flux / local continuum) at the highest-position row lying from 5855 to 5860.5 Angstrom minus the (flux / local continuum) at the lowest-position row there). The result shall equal 1.00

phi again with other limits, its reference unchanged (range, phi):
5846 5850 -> 1.01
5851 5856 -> 0.99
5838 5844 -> 1.04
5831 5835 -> 1.04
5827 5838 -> 1.05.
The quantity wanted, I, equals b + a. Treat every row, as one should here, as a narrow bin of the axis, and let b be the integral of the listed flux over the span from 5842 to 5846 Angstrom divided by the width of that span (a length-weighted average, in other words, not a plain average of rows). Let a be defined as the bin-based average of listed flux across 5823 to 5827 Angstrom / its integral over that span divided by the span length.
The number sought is 53.10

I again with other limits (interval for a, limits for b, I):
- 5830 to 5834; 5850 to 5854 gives 53.04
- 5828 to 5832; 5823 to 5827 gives 52.91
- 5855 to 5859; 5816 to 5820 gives 51.77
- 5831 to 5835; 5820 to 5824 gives 52.87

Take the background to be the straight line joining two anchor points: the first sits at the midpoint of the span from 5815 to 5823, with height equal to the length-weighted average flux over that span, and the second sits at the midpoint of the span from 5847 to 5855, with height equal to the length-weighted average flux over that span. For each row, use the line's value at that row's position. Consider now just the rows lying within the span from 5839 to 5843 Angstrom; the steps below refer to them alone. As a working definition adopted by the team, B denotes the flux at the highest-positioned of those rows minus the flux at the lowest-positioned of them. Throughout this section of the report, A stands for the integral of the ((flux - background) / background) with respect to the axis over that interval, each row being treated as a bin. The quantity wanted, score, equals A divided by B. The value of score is -1.4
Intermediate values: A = 0.138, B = -0.10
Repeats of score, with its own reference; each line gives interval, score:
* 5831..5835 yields 1.2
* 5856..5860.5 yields -0.8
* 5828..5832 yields 0.5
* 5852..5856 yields 0.5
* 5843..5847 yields -0.5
